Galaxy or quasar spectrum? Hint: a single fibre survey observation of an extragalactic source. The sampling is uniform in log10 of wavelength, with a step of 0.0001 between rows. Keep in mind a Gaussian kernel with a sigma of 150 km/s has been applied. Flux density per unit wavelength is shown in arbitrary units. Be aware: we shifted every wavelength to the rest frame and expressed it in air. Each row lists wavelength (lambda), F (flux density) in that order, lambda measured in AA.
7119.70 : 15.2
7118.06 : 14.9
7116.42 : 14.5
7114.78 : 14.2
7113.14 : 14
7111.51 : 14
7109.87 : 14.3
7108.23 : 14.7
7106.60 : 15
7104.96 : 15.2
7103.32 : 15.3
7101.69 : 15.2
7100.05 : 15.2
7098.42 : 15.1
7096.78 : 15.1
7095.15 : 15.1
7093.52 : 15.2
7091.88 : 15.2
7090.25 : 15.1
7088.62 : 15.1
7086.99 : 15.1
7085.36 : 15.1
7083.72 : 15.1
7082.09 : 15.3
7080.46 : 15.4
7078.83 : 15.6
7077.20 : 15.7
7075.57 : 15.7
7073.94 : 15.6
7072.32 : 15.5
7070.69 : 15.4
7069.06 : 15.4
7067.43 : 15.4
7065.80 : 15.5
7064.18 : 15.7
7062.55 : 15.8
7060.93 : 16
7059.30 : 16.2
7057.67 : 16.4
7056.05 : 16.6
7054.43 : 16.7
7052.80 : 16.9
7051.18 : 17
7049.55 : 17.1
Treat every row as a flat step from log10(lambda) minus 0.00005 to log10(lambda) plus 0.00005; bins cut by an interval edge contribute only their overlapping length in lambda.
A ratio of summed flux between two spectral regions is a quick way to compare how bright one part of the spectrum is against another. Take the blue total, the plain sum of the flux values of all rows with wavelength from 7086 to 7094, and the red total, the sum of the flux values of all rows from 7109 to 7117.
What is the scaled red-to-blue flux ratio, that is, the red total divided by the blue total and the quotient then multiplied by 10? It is 9.4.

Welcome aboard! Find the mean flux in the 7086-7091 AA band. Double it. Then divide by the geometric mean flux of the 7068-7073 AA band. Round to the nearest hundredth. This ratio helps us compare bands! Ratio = 1.96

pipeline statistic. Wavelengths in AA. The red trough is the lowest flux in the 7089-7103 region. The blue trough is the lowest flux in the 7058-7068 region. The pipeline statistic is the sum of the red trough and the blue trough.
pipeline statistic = 30.5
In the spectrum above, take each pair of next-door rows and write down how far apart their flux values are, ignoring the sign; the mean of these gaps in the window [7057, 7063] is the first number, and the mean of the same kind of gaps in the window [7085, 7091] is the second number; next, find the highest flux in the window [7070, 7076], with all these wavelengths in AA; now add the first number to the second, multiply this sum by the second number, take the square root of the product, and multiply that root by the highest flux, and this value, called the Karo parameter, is 0.0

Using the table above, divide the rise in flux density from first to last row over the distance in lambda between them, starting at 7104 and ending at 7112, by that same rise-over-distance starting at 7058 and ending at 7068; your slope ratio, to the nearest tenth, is 1.9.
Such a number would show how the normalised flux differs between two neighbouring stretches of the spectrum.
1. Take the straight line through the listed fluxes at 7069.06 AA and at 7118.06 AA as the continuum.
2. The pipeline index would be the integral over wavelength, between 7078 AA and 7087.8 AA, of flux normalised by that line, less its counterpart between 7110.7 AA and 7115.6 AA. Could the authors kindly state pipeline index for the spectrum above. 5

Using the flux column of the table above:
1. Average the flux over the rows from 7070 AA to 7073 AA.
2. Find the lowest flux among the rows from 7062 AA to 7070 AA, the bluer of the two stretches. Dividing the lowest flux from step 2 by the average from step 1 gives 1.00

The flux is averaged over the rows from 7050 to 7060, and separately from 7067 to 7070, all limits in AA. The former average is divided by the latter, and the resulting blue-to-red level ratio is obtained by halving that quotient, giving 0.54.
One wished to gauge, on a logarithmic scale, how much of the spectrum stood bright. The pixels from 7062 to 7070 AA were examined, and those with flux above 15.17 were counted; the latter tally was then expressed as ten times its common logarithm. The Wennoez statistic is 7.0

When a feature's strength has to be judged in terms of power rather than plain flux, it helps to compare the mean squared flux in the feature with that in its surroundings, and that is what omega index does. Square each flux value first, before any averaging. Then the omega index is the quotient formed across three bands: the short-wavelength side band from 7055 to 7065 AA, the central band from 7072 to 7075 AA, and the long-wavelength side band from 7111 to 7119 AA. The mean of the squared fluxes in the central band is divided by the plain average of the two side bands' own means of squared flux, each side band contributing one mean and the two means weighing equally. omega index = 1.04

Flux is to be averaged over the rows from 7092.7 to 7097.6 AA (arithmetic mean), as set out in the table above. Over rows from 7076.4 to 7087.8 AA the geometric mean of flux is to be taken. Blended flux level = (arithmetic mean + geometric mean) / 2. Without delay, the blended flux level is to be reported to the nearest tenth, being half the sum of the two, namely 15.2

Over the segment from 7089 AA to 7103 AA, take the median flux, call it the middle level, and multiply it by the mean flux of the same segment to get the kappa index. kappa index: 230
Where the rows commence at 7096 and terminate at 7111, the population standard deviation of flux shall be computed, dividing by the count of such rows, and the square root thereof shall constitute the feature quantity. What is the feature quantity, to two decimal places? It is 0.55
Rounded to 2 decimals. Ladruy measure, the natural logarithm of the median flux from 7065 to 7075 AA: 2.74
